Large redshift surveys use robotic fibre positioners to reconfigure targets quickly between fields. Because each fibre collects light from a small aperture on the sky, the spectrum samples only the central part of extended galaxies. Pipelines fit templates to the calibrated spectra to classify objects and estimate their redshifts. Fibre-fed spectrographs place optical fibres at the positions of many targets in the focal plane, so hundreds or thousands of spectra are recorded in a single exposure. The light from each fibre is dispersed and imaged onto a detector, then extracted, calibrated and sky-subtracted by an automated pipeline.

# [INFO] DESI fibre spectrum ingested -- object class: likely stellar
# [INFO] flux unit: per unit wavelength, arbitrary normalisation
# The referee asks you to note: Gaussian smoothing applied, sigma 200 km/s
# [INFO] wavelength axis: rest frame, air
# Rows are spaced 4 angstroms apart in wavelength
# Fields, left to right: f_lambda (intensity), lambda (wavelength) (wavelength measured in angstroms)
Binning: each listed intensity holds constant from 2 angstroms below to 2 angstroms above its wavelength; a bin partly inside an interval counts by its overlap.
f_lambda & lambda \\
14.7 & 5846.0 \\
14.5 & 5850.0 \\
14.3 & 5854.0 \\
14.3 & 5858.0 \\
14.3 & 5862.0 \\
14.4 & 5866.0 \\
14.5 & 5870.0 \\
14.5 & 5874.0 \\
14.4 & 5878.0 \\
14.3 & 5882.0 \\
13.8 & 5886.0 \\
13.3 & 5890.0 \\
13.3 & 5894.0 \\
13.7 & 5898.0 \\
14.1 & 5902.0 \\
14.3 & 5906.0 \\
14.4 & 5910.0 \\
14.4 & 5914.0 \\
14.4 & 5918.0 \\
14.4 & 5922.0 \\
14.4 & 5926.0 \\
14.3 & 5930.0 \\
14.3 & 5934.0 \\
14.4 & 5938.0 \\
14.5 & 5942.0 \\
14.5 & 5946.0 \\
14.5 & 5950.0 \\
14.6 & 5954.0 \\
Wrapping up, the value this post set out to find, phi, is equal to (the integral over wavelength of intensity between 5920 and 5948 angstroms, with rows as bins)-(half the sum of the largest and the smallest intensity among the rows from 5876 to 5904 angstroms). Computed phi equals 389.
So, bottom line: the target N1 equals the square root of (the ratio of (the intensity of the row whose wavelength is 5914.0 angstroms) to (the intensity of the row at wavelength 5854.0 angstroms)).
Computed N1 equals 1.00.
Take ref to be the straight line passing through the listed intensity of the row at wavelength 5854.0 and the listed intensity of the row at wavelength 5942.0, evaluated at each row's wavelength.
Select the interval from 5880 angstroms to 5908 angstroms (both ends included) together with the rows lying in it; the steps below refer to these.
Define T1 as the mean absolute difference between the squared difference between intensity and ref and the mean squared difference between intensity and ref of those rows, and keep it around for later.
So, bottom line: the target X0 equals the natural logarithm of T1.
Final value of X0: -0.9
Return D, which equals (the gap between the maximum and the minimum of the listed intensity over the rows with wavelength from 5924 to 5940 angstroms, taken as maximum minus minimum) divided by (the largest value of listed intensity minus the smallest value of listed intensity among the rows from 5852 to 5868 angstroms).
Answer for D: 1.0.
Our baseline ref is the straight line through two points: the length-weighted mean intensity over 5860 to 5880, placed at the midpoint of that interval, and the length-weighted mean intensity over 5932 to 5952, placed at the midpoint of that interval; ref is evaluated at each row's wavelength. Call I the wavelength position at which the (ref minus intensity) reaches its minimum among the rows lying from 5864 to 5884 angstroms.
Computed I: 5870.0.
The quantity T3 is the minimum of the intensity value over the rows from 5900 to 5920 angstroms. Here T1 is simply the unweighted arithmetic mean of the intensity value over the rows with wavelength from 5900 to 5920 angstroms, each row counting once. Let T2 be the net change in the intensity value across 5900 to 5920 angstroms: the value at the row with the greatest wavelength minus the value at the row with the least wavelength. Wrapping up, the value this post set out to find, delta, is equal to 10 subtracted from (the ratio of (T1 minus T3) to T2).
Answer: -9.3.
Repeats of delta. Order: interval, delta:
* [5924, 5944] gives -9.2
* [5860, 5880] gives -8.8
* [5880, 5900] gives -10.6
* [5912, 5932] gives -10.8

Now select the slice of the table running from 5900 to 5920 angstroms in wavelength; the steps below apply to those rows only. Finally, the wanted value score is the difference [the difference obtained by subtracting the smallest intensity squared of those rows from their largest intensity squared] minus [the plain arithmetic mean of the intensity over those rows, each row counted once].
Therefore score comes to -5.8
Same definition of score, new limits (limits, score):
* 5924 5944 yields -8.6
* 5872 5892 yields 19.3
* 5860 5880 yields -8.7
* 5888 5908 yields 13.9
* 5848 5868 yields -8.6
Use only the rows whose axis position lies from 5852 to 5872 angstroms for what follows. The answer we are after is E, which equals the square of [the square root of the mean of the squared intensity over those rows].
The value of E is 206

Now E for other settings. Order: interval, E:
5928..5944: 207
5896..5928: 203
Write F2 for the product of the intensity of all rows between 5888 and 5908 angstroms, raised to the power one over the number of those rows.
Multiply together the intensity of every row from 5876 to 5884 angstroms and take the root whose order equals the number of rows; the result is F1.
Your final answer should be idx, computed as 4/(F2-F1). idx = -6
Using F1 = 14.3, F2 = 13.7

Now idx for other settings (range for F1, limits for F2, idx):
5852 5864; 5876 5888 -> -29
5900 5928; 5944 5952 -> 25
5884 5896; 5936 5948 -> 4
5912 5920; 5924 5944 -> -198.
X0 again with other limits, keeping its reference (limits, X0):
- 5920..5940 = -4.4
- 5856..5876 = -4.5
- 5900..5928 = -3.8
